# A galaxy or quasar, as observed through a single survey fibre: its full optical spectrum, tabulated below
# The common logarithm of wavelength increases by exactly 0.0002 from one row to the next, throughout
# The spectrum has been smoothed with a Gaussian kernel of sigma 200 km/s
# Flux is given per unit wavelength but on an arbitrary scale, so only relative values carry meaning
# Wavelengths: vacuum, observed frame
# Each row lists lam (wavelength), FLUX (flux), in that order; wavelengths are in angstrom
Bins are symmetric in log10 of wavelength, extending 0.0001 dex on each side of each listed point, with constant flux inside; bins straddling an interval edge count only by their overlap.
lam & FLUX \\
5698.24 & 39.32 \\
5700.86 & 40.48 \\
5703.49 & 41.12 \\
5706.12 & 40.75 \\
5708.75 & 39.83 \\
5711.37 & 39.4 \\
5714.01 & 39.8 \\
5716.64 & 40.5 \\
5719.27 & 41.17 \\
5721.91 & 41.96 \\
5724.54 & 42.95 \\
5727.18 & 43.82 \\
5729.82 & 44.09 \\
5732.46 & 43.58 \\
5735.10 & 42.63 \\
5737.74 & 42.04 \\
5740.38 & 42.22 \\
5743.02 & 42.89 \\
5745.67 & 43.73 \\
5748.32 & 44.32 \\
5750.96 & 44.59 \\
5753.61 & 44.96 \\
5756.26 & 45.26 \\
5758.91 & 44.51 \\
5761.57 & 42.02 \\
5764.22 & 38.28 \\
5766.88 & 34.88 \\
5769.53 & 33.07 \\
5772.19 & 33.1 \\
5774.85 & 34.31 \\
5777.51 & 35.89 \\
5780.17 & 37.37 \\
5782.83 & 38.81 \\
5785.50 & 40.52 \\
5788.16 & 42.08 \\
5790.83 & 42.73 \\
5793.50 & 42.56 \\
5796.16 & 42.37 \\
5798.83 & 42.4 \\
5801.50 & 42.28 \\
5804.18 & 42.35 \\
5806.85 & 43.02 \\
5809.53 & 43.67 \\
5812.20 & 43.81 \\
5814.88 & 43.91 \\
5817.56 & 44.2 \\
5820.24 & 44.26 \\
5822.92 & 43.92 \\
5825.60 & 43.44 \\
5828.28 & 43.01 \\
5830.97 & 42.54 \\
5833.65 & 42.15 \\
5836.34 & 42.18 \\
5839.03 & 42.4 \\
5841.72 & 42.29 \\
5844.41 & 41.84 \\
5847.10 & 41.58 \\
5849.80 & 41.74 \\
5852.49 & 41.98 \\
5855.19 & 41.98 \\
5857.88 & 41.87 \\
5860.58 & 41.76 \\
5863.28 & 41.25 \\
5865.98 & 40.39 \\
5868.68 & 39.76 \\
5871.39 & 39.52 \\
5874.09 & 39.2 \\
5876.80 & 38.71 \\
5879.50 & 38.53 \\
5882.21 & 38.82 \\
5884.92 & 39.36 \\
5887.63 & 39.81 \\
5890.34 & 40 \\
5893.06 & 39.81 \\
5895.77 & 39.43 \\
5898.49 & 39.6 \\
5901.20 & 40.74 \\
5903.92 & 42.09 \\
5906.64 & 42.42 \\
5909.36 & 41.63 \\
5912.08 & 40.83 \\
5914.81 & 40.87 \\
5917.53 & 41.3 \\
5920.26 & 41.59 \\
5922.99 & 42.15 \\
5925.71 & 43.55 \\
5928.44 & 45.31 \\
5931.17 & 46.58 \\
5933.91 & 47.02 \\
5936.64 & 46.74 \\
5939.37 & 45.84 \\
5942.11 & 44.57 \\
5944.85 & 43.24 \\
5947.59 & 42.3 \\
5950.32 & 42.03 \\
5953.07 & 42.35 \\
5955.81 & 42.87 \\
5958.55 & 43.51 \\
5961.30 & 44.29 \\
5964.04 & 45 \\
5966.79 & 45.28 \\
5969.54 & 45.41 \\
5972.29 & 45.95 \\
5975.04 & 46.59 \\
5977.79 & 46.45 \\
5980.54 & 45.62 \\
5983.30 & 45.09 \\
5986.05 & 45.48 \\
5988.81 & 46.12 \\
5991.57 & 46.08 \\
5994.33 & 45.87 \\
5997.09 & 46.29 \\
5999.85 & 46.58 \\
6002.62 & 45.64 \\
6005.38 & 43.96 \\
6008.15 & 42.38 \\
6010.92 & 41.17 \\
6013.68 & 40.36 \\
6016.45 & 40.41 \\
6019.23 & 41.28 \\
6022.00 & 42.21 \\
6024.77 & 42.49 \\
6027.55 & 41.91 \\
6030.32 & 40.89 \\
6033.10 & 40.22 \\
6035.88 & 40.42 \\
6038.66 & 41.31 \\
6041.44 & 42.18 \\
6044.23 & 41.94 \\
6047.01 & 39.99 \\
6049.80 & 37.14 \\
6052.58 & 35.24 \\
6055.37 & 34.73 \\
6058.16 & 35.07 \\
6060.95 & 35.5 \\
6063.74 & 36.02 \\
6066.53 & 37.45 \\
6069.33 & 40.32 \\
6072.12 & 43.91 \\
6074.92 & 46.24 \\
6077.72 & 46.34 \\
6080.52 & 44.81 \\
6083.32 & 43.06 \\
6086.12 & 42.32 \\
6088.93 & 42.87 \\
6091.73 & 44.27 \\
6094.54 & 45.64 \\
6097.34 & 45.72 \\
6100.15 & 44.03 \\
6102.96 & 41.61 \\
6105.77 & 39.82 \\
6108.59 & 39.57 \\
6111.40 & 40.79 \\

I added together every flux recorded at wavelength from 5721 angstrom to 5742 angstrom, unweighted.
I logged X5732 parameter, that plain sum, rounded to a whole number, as 343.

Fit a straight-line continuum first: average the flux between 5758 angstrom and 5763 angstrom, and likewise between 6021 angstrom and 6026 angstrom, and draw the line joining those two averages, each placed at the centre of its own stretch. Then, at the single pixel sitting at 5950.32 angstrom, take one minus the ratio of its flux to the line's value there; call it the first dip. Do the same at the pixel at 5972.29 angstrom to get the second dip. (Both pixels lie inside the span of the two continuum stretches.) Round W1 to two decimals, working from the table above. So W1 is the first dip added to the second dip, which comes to -0.07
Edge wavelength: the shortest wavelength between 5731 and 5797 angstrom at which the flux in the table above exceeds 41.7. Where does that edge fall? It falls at 5732.46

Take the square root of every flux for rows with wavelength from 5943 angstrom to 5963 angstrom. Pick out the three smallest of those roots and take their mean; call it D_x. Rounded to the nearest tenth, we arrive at 6.5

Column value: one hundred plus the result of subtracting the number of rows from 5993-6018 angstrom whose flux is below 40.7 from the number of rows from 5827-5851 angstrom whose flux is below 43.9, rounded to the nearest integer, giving 107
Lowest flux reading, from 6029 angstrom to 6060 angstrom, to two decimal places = 34.73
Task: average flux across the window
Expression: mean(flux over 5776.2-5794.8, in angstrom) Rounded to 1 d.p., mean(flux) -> 40.0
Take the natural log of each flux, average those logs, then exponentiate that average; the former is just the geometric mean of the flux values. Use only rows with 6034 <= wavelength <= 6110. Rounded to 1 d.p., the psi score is 40.9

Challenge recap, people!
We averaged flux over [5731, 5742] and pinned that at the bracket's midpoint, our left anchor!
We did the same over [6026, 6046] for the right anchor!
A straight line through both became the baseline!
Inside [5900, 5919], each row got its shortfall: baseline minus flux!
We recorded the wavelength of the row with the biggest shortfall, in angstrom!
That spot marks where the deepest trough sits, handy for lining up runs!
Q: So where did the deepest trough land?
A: 5901.20 angstrom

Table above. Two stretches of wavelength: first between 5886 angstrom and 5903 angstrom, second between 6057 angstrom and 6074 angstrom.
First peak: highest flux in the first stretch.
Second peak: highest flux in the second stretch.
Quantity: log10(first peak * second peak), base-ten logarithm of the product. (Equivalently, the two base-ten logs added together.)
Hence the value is 3.25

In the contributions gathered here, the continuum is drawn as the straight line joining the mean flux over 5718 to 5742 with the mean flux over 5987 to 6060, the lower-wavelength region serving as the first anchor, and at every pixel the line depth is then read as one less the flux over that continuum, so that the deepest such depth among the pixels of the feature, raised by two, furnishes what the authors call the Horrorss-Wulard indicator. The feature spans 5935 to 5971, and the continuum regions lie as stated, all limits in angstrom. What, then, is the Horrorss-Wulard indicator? 2.00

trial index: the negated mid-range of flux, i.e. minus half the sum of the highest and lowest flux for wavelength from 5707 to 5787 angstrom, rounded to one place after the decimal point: -39.2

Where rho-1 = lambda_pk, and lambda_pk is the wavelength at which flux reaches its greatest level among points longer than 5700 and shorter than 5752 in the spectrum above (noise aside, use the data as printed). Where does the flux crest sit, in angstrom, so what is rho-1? 5750.96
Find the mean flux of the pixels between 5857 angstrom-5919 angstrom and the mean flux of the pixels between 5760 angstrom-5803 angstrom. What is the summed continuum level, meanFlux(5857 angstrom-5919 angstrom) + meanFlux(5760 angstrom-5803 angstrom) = 79.3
